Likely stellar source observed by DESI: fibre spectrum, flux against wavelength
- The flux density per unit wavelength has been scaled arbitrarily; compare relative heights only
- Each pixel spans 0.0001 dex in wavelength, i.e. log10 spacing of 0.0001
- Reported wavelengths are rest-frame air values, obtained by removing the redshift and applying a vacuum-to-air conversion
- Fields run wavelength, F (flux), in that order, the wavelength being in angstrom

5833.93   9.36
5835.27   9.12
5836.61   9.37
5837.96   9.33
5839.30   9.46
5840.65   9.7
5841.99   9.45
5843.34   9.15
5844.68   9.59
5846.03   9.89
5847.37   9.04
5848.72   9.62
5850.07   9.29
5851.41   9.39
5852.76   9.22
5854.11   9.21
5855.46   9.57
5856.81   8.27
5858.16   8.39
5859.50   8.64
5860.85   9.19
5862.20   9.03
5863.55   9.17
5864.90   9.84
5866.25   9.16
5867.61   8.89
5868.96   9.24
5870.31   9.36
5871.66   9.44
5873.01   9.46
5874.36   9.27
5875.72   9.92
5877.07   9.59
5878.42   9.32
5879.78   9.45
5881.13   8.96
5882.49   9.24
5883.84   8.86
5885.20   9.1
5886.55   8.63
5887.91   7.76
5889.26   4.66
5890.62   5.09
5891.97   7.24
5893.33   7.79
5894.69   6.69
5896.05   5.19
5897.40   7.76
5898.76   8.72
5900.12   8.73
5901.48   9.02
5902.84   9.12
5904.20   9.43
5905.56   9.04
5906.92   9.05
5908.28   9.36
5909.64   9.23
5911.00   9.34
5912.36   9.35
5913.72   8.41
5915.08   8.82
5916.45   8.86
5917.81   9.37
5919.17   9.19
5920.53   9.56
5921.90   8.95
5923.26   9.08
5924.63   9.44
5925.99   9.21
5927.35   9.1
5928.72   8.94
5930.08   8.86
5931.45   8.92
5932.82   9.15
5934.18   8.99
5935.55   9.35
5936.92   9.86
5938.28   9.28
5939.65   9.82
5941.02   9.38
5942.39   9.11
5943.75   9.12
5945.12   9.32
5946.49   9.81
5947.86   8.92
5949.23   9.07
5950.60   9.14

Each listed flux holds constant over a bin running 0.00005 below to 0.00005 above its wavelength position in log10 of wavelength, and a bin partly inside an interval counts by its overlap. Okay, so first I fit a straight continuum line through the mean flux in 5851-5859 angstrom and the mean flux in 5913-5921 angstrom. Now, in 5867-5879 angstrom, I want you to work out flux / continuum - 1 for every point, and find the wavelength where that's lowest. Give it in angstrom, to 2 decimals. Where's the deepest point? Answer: 5867.61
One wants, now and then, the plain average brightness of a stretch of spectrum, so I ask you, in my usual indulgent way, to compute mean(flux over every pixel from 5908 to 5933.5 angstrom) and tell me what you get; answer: 9.11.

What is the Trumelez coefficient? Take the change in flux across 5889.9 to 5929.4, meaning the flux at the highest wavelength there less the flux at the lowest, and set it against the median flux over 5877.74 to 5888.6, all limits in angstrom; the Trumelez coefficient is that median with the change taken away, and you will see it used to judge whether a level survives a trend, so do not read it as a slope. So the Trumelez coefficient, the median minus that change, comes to 5.2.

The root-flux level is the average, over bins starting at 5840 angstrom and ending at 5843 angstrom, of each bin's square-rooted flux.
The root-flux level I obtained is 3.09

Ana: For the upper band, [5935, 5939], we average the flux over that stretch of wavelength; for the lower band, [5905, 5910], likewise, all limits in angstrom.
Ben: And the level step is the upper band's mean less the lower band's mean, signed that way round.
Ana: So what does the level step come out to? 0.3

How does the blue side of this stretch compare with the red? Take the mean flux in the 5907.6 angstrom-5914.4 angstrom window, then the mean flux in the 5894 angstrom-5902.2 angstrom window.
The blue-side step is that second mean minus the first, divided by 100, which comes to -0.015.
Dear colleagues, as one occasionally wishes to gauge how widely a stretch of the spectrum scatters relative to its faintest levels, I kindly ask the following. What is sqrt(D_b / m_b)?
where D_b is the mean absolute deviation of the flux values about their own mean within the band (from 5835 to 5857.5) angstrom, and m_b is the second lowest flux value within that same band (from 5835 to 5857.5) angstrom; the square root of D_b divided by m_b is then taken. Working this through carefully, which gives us 0.16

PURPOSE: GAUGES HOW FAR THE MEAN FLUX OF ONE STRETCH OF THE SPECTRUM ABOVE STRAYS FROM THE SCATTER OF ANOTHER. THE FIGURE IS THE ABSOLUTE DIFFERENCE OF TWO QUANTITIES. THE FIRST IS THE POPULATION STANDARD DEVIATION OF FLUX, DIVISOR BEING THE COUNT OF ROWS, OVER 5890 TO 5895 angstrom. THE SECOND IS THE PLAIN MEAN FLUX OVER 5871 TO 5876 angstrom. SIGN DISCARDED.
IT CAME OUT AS 8.5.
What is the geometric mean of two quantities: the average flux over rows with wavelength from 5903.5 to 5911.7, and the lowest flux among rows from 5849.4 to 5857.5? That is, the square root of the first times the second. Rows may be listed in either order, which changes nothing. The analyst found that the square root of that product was 8.74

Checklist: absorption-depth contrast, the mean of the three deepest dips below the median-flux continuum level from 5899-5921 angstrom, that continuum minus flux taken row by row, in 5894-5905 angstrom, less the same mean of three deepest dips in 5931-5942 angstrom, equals 2.5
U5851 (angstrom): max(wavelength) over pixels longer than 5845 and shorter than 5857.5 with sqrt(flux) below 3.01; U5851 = 5856.81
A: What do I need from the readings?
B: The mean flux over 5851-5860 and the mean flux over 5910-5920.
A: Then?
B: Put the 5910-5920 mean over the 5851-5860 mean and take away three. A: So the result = -1.99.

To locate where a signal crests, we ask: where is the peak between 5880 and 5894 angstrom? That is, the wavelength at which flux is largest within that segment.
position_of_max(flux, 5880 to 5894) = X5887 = 5882.49 angstrom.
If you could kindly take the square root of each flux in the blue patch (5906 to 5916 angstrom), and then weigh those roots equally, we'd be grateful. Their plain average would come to 3.01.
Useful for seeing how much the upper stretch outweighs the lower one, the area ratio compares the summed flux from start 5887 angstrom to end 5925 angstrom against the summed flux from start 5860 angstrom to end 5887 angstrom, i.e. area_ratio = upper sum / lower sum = 1.3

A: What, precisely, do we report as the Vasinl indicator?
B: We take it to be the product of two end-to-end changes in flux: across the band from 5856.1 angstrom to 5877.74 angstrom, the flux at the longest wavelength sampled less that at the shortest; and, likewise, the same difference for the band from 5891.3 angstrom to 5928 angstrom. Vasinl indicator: 2.5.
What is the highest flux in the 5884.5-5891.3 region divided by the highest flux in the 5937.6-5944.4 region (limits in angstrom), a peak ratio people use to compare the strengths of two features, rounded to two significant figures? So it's 0.93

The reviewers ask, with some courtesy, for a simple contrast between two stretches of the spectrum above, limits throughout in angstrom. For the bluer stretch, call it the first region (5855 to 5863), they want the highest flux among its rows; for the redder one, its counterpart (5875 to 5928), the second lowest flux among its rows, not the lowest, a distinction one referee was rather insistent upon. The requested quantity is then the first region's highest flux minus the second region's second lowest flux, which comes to 4.5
